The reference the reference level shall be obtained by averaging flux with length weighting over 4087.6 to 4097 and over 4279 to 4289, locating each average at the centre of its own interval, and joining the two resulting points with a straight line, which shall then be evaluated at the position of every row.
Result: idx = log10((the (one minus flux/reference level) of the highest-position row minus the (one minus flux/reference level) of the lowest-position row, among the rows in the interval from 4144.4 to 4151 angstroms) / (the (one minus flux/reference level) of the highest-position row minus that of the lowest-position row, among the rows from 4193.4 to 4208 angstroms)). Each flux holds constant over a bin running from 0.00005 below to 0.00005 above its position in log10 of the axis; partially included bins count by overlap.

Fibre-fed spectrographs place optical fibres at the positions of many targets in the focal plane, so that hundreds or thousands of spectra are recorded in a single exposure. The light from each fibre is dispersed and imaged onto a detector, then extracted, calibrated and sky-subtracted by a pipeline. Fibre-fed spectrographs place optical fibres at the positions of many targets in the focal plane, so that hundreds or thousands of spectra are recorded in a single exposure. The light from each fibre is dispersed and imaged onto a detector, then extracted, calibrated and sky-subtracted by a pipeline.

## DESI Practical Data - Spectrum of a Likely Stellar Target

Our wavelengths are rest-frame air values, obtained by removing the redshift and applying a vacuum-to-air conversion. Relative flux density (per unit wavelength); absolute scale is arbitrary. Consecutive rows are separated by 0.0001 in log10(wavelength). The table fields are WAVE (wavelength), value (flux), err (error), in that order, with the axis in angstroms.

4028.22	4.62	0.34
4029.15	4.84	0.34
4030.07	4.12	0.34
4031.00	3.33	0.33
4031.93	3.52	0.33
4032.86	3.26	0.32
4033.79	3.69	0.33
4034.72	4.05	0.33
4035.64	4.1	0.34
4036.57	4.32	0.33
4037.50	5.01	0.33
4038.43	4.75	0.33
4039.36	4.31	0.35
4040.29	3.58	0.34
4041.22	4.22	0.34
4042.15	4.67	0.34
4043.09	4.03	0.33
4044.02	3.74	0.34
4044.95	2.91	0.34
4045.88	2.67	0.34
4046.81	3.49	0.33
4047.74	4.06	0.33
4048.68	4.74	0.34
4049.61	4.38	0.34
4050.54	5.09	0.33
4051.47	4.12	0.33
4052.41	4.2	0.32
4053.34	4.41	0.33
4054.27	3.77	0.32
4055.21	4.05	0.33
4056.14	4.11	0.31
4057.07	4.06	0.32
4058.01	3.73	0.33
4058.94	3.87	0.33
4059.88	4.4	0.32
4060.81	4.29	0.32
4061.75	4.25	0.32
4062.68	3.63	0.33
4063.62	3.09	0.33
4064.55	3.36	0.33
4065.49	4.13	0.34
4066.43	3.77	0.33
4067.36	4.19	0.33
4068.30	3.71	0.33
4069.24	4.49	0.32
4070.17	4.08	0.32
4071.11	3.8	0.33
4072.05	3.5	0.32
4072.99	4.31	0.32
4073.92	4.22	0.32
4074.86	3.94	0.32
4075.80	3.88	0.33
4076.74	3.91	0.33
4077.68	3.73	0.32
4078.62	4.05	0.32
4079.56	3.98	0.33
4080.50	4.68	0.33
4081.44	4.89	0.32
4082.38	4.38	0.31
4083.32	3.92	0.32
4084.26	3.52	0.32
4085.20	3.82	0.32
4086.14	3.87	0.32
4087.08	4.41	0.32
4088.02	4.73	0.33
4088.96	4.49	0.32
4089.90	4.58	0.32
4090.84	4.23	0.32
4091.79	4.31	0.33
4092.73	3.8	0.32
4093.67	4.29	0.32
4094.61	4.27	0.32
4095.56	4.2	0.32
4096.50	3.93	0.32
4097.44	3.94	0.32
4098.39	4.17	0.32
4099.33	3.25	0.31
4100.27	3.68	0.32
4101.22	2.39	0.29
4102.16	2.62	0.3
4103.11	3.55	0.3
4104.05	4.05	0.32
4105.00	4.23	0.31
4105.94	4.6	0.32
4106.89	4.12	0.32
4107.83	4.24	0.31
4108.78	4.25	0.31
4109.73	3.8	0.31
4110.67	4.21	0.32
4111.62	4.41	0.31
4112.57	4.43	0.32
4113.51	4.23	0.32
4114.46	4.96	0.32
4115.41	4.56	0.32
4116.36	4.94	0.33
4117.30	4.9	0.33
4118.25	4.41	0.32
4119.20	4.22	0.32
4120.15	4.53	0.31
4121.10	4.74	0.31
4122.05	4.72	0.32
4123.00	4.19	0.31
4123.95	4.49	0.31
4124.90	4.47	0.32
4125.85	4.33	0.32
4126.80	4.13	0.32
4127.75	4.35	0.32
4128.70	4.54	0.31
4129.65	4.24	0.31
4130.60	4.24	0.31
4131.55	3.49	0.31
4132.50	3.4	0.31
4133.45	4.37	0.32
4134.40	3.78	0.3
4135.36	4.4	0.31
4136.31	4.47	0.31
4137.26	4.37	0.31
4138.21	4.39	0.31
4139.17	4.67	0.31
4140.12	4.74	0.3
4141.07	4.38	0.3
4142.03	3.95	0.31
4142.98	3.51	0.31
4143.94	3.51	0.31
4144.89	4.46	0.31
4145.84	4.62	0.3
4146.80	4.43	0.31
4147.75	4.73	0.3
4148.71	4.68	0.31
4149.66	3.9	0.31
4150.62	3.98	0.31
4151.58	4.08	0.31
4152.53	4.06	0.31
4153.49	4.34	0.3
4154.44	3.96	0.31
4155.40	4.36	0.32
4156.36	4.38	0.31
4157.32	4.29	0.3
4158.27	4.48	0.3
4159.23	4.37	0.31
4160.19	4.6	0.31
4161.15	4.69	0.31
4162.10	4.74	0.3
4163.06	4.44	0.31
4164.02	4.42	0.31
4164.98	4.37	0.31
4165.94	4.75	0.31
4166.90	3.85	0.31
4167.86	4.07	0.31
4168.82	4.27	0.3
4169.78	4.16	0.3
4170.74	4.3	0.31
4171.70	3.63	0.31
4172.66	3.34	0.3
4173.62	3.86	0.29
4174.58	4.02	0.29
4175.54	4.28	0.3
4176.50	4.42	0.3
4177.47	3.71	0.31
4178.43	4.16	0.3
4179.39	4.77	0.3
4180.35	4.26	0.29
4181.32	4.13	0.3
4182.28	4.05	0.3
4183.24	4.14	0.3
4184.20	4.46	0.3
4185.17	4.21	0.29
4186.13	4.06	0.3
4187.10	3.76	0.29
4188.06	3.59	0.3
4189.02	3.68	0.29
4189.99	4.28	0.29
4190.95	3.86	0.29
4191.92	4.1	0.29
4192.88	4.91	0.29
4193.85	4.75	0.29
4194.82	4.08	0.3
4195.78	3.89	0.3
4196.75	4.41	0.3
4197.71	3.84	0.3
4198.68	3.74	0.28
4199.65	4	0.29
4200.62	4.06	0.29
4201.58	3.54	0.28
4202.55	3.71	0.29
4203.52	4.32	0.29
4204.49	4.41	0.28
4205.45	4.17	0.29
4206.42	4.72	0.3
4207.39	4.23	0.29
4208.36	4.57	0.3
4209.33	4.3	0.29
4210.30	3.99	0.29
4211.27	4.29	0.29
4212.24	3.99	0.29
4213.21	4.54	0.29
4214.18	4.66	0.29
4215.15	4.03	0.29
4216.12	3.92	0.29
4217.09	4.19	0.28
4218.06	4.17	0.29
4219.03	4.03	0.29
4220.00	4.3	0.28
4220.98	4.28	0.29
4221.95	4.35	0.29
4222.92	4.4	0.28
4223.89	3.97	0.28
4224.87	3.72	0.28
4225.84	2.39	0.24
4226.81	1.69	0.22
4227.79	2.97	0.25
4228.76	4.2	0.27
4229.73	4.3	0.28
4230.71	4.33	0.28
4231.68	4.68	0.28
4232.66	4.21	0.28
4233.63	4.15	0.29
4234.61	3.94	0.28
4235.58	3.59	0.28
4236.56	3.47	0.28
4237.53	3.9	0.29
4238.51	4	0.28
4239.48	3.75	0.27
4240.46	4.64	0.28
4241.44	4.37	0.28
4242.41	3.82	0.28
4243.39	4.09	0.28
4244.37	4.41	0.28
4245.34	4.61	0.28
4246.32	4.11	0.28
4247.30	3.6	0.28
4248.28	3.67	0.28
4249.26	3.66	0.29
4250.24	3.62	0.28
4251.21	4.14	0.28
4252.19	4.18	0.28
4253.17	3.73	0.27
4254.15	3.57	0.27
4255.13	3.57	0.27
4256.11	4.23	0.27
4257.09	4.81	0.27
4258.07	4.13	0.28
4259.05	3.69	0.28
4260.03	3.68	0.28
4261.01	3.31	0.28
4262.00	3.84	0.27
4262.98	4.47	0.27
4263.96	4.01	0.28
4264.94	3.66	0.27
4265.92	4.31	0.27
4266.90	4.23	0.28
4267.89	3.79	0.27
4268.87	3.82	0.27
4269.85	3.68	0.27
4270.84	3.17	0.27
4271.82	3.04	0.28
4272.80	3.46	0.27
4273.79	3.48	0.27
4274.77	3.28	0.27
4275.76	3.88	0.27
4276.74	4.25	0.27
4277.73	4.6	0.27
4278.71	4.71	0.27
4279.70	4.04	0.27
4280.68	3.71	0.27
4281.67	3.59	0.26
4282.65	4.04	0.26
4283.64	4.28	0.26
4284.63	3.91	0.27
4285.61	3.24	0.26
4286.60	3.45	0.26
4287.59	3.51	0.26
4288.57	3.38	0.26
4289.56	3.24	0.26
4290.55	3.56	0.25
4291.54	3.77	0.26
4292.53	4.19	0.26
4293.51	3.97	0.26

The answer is 0.0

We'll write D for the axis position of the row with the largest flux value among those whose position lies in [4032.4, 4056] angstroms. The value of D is 4050.54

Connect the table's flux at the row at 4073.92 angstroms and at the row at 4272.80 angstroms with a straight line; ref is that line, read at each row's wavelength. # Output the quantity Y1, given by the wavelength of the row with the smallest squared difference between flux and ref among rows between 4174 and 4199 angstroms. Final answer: 4198.68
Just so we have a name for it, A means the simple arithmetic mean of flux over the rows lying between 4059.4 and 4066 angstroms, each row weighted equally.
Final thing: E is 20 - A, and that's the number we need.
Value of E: 16.1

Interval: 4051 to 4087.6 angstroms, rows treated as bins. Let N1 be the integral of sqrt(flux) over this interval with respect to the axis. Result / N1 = 73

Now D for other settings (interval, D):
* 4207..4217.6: 4214.18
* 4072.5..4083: 4081.44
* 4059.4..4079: 4069.24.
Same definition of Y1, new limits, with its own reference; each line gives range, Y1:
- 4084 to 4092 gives 4090.84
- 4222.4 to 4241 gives 4235.58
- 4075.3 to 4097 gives 4095.56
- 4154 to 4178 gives 4166.90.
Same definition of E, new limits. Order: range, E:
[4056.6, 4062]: 15.9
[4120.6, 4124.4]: 15.5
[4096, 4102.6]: 16.6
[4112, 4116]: 15.5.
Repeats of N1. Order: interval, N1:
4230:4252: 44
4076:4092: 33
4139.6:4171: 65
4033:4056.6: 48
